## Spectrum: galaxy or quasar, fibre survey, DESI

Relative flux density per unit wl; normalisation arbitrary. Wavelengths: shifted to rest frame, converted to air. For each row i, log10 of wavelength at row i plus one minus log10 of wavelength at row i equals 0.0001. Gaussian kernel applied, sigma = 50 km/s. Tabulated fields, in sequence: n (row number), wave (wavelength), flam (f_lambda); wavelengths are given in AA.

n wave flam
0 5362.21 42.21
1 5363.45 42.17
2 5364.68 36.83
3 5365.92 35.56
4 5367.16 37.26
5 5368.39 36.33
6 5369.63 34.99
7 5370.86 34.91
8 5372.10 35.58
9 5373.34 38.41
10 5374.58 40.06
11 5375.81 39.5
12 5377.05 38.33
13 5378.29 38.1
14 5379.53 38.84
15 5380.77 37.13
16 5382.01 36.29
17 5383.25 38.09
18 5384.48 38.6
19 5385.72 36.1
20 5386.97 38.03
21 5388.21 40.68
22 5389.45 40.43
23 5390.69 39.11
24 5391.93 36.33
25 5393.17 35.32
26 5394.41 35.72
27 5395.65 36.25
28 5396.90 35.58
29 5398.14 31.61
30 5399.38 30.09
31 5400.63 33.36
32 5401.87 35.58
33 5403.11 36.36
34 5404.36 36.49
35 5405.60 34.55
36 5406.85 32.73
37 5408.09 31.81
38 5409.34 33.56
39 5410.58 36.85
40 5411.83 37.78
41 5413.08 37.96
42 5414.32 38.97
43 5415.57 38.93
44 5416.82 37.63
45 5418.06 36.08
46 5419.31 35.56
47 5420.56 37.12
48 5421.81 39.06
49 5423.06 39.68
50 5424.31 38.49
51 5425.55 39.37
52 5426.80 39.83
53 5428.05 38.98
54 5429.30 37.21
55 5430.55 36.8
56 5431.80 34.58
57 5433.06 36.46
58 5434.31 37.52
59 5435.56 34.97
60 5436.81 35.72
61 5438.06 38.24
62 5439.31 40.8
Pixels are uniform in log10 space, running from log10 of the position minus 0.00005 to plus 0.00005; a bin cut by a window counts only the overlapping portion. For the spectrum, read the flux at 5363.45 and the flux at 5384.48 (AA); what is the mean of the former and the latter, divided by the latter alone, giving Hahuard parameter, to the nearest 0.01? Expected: 1.05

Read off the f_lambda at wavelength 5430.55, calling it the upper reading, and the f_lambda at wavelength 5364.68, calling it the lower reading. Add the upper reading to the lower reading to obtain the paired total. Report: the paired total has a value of 73.6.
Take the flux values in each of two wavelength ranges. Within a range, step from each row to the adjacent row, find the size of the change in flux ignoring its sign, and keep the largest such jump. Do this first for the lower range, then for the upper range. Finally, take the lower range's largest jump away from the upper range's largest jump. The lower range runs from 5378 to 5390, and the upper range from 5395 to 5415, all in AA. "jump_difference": 1.3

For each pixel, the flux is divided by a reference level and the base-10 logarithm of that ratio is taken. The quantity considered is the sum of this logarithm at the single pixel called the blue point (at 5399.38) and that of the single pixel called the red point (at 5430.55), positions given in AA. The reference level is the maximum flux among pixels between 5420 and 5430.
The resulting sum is -0.16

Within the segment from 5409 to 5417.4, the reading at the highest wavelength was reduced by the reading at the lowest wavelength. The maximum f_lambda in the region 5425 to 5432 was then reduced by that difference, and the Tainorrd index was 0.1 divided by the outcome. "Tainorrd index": 0.0028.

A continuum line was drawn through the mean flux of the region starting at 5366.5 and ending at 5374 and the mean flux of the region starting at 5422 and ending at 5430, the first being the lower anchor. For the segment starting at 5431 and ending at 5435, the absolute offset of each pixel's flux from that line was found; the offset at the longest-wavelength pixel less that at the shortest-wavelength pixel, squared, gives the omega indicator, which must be 8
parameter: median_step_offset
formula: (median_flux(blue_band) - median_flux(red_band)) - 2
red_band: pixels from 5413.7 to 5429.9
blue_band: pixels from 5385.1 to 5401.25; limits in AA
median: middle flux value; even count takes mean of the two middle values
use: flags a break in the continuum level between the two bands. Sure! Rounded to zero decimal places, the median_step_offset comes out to -5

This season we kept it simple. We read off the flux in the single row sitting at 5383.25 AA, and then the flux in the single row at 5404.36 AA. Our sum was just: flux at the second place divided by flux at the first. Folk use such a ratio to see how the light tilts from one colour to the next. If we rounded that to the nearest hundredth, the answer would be 0.96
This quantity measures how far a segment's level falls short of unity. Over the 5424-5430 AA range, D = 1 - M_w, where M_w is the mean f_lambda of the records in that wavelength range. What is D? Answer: -37.8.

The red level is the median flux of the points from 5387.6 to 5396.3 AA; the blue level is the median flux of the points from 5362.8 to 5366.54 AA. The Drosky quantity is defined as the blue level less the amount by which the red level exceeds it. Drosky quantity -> 37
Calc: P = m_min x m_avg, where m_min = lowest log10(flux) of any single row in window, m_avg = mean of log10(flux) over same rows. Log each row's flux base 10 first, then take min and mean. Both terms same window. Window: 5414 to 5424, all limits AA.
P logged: 2.45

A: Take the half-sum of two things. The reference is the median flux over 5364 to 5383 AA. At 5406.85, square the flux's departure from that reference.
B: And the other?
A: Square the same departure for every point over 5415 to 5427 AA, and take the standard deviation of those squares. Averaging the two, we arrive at 10.9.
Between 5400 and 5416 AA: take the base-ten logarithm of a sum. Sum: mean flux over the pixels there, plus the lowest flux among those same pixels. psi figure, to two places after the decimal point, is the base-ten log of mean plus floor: 1.83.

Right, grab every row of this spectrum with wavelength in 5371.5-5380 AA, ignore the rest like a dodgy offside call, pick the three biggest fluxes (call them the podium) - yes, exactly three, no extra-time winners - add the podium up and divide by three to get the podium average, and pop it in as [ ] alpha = 39.5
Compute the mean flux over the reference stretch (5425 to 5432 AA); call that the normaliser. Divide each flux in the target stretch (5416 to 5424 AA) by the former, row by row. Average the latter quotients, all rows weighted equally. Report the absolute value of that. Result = 0.99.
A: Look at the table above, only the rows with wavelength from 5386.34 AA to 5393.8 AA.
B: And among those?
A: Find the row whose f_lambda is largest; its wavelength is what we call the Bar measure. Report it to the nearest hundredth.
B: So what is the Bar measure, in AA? 5388.21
